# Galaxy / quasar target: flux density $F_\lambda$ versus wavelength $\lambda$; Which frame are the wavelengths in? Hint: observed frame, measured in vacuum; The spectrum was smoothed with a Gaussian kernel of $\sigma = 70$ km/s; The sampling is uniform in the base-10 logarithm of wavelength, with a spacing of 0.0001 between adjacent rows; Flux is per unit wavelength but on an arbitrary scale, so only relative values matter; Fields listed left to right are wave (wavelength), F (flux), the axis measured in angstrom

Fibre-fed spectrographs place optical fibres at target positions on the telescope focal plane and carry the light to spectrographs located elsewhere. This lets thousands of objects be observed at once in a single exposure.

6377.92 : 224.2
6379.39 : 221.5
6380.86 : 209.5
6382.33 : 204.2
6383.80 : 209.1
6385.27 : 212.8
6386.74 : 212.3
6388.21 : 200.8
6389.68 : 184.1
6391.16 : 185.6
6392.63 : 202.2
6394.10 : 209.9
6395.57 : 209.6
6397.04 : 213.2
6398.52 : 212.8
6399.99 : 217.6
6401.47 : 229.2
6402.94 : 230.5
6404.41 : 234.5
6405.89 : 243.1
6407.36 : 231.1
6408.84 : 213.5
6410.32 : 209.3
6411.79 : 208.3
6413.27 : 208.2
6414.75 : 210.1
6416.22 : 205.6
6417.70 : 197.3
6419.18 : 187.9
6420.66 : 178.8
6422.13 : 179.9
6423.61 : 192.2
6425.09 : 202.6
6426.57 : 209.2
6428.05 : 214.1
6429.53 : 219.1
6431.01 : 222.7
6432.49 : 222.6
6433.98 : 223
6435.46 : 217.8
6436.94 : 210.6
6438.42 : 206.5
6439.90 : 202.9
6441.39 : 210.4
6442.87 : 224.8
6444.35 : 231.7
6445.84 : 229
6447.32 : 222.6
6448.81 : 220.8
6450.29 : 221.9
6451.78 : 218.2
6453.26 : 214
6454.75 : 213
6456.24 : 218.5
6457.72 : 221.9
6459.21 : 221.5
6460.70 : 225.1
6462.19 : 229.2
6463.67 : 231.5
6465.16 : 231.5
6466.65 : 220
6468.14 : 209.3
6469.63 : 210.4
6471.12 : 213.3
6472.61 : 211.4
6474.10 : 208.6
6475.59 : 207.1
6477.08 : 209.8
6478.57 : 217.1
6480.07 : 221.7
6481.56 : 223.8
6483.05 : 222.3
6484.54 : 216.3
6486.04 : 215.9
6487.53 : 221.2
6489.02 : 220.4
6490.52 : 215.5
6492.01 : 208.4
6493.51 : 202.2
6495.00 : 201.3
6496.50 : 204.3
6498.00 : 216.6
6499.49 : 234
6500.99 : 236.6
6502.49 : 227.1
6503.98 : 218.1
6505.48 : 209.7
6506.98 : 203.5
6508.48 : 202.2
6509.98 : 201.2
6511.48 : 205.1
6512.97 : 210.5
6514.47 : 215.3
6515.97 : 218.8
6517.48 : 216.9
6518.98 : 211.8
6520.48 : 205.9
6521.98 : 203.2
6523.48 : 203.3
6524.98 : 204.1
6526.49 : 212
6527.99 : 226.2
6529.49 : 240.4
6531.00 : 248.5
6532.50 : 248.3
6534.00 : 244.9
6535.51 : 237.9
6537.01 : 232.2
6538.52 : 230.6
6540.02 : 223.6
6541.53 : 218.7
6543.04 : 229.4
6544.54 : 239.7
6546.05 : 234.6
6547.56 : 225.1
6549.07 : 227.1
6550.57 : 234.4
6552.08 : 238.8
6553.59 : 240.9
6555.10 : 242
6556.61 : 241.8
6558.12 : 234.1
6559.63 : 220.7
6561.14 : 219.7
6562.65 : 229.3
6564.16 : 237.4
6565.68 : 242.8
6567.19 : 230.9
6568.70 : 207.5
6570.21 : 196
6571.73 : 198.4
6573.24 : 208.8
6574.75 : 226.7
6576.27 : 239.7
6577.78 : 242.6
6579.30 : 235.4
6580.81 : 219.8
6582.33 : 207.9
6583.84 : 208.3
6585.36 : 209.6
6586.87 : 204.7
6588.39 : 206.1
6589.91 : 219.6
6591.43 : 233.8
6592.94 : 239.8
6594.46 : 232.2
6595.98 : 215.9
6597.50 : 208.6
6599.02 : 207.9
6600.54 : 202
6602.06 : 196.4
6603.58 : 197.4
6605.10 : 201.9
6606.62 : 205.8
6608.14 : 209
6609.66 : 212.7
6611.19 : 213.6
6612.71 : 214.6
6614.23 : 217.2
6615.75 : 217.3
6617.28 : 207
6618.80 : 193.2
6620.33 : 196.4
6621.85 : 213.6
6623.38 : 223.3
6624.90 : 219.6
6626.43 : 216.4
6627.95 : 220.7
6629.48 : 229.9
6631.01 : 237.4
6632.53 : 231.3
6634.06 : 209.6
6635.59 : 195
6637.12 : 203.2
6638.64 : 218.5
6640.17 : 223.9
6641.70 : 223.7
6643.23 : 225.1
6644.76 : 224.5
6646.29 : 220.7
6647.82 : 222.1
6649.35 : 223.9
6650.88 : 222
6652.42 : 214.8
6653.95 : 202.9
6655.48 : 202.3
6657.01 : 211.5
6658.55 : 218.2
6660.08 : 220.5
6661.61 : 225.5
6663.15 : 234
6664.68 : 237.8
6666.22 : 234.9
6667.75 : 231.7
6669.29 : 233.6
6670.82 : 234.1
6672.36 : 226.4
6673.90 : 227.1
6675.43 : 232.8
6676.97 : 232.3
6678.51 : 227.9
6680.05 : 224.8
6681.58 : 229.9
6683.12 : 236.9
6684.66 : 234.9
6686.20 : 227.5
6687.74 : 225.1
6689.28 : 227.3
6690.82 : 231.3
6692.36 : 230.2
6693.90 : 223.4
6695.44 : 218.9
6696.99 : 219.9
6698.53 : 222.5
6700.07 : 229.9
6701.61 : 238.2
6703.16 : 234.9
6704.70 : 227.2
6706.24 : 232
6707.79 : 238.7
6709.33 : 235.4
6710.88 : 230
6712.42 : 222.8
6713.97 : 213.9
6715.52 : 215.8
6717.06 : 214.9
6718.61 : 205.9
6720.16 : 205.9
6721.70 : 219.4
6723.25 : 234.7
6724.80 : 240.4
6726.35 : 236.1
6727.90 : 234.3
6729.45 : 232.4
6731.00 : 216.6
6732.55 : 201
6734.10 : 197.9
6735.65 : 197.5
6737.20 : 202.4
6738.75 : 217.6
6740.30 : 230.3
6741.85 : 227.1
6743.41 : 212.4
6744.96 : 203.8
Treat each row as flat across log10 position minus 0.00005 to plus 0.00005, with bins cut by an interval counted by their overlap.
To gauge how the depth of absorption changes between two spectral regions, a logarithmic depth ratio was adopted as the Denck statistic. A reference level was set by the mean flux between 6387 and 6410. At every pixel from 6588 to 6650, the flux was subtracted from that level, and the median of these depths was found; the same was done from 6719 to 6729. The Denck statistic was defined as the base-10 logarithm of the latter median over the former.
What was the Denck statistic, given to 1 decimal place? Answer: 1.0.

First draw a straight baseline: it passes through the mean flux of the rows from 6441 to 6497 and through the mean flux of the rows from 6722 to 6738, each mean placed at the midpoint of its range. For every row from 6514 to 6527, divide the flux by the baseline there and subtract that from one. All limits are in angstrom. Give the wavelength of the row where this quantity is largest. 6521.98 angstrom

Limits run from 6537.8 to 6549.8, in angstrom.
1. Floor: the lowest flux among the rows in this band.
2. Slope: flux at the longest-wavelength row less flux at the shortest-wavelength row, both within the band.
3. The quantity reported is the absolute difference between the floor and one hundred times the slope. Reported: 569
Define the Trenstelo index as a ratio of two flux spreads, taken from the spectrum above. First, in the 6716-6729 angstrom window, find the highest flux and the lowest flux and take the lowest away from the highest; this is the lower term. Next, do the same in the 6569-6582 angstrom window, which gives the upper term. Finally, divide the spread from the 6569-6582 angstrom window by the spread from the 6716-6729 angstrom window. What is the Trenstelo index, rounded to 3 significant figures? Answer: 1.35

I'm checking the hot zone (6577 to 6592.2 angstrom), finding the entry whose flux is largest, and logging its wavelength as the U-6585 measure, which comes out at 6577.78 angstrom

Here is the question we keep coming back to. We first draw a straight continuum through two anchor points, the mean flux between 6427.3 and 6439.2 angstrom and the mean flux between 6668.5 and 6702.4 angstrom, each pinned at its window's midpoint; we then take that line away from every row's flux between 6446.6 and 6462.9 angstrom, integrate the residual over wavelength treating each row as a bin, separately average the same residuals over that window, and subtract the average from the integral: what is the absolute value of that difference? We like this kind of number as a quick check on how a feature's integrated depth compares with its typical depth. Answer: 39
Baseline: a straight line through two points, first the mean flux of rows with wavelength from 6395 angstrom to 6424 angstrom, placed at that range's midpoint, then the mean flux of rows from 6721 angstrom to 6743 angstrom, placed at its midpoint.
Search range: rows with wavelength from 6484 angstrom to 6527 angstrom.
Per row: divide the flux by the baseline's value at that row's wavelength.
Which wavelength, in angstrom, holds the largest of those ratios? 6500.99 angstrom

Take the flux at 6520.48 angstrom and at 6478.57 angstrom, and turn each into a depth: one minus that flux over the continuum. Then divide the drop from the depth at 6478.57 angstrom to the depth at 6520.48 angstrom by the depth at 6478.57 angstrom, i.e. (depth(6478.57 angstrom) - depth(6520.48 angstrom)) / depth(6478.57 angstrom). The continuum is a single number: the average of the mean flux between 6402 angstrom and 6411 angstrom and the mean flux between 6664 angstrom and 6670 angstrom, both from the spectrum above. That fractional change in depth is -0.8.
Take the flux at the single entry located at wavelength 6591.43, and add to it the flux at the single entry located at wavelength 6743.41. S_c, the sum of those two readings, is 446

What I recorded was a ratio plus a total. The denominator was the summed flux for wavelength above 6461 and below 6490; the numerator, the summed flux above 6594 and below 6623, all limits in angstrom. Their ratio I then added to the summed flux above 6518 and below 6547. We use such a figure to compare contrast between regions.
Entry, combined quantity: 4296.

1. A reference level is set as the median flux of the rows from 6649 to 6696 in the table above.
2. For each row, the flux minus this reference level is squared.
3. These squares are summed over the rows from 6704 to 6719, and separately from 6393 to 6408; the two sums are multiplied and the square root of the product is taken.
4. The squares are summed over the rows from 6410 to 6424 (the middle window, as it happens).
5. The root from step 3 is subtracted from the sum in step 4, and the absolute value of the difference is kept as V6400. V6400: 8799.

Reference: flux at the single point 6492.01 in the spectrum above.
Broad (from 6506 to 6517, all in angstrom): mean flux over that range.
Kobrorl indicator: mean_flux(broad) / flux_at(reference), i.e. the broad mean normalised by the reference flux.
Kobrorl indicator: 1.00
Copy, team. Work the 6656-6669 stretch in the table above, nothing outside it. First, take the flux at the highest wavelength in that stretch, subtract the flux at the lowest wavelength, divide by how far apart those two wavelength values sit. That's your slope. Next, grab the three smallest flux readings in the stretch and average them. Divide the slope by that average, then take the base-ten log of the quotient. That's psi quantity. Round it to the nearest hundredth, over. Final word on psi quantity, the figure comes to -2.06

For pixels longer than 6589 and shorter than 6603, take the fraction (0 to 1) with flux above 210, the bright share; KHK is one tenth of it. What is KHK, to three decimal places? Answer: 0.056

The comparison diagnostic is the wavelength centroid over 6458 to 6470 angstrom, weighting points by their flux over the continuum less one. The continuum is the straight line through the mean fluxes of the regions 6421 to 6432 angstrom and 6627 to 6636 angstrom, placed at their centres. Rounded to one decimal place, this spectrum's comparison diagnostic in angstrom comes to 6463.1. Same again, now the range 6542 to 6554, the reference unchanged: 6548.6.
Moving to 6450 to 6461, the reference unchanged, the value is 6456.0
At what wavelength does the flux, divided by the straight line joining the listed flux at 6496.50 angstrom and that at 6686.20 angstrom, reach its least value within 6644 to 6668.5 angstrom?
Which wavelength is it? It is 6655.48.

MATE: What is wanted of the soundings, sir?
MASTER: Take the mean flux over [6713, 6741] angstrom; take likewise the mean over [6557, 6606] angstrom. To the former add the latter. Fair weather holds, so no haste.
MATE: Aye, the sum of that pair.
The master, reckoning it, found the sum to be 436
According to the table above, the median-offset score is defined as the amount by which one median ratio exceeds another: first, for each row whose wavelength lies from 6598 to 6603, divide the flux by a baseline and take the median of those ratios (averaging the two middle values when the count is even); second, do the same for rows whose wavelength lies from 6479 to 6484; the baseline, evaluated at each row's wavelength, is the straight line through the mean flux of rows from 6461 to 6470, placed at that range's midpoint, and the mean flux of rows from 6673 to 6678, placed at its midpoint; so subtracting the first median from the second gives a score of 0.11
